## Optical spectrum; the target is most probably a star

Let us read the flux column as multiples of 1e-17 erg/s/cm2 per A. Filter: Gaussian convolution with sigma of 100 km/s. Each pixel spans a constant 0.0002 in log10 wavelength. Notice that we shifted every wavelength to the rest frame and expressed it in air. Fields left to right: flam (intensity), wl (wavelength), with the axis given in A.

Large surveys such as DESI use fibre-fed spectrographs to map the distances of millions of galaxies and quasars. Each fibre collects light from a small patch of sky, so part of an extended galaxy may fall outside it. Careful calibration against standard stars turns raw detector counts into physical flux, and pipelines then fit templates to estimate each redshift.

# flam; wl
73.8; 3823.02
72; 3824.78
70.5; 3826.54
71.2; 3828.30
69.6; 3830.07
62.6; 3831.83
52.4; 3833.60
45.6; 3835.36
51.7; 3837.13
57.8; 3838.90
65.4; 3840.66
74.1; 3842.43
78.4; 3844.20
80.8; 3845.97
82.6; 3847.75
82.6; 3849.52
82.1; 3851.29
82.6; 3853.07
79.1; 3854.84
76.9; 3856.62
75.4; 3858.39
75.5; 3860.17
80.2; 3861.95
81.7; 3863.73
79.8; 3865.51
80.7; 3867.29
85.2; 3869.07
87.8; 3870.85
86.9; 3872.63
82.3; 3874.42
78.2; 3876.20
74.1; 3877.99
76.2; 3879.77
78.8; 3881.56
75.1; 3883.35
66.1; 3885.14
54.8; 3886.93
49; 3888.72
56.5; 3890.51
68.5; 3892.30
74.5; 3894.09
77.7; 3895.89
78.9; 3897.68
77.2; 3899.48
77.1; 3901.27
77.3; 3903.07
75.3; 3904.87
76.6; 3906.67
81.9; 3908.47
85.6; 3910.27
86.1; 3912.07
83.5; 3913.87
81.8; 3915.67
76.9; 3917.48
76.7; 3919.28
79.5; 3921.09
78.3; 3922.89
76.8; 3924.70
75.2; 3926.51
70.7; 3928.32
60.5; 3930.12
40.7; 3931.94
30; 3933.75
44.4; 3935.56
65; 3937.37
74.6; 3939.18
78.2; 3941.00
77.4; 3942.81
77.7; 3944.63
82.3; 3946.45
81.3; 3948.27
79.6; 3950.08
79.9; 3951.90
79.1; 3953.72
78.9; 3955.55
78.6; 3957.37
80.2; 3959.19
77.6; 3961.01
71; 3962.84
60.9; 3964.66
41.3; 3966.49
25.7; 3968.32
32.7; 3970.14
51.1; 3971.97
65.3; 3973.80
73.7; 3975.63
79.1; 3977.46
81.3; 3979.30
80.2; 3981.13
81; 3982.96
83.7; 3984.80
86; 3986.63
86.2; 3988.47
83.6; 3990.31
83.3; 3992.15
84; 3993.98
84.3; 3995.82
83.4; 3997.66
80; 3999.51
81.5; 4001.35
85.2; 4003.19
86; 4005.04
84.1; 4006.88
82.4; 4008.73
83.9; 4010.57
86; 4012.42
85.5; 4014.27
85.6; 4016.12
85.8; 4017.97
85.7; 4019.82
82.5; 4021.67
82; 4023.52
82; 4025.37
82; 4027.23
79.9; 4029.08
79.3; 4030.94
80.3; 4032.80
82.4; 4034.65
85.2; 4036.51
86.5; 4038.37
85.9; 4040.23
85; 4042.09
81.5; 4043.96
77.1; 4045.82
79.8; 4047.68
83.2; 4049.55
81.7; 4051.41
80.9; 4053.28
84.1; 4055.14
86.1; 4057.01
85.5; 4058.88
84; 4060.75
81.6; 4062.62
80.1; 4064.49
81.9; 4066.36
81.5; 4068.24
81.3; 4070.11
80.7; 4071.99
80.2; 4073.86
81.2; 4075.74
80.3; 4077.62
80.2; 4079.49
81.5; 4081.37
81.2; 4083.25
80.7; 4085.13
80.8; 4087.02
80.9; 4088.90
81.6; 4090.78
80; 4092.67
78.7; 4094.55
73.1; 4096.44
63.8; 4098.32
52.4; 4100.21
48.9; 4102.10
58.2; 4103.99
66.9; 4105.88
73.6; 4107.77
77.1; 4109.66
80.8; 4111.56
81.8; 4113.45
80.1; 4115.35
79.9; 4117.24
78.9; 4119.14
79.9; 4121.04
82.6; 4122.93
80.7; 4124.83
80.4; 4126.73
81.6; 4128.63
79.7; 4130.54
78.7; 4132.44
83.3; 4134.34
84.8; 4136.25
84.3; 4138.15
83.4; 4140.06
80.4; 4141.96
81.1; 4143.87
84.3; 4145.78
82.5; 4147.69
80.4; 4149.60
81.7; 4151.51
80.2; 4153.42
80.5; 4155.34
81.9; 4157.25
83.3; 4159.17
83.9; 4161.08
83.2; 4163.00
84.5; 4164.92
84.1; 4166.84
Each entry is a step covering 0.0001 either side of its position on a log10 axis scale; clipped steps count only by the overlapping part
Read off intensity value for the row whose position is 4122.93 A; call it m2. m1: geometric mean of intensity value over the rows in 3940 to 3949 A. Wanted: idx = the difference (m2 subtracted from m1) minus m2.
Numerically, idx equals -86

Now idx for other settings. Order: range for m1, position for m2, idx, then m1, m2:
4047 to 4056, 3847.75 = -83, 81.9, 82.6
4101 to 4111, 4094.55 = -93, 64.1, 78.7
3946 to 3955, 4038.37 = -93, 80.4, 86.5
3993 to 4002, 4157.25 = -81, 82.6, 81.9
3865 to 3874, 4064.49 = -76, 84.0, 80.1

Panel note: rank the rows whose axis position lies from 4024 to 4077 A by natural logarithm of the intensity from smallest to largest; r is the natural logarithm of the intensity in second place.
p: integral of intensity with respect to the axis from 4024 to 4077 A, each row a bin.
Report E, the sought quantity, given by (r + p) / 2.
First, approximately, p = 4354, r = 4.37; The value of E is 2179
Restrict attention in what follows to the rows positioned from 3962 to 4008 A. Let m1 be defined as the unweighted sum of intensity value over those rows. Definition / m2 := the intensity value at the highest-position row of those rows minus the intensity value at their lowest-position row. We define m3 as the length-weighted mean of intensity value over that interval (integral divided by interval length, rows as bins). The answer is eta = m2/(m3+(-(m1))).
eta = -0.007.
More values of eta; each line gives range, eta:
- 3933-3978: -0.031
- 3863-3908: 0.003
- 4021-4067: 0.000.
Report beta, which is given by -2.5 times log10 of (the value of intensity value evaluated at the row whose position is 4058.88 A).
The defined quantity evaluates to -4.83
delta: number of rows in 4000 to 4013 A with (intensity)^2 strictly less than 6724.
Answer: 1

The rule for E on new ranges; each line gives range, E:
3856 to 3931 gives 2857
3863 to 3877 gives 582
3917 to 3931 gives 522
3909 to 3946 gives 1319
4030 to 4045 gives 626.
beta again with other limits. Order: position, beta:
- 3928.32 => -4.62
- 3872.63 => -4.85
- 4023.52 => -4.78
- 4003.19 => -4.83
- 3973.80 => -4.54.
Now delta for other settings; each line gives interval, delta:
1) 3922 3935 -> 7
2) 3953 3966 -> 7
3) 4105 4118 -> 7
